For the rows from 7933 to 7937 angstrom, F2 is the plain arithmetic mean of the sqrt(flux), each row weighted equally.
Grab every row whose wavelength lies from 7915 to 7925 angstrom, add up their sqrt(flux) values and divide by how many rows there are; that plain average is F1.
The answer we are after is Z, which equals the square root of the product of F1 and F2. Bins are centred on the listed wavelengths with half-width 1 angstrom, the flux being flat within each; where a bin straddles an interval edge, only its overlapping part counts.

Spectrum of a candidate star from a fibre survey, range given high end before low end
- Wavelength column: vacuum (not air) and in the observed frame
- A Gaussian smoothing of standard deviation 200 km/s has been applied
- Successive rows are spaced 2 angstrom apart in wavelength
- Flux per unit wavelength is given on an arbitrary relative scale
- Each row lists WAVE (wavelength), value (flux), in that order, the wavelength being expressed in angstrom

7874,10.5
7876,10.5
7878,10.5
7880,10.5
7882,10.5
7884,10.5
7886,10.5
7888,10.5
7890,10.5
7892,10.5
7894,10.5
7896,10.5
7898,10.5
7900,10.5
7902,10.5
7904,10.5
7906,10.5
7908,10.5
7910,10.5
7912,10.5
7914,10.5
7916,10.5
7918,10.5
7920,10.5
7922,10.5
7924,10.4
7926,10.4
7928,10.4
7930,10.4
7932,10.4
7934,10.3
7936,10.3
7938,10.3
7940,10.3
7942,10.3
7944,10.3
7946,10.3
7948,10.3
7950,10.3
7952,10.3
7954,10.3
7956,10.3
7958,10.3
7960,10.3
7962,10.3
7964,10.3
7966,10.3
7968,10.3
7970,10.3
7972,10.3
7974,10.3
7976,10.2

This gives 3.22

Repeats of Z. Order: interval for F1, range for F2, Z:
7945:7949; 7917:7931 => 3.22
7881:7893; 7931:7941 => 3.23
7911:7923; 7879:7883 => 3.24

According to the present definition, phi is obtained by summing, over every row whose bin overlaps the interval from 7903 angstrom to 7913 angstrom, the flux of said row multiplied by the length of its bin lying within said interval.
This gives 105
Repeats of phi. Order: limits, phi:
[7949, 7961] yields 124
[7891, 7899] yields 84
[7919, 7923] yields 42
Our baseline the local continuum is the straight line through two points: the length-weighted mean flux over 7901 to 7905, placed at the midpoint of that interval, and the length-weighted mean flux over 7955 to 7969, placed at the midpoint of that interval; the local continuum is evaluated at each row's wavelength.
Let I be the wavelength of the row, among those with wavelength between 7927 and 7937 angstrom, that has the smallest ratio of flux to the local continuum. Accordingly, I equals 7934 angstrom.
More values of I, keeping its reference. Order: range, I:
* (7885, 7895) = 7886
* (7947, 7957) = 7948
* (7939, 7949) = 7940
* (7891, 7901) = 7892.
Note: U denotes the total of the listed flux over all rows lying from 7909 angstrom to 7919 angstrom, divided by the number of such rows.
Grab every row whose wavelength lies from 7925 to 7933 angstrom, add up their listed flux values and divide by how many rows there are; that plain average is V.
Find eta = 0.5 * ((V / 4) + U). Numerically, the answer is 6.55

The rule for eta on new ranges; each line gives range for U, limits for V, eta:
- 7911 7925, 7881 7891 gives 6.56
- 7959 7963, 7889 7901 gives 6.46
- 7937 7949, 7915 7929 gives 6.46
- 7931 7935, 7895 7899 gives 6.49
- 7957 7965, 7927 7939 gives 6.44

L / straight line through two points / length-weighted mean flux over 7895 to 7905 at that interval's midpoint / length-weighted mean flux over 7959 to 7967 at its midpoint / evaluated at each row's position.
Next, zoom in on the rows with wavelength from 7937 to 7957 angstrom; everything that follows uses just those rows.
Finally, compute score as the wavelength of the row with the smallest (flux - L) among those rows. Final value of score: 7938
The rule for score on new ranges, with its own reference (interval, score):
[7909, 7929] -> 7924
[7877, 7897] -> 7878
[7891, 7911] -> 7892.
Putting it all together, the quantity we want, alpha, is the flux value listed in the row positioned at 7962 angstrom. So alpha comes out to 10.3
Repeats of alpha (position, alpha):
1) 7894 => 10.5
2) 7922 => 10.5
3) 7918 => 10.5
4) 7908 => 10.5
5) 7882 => 10.5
